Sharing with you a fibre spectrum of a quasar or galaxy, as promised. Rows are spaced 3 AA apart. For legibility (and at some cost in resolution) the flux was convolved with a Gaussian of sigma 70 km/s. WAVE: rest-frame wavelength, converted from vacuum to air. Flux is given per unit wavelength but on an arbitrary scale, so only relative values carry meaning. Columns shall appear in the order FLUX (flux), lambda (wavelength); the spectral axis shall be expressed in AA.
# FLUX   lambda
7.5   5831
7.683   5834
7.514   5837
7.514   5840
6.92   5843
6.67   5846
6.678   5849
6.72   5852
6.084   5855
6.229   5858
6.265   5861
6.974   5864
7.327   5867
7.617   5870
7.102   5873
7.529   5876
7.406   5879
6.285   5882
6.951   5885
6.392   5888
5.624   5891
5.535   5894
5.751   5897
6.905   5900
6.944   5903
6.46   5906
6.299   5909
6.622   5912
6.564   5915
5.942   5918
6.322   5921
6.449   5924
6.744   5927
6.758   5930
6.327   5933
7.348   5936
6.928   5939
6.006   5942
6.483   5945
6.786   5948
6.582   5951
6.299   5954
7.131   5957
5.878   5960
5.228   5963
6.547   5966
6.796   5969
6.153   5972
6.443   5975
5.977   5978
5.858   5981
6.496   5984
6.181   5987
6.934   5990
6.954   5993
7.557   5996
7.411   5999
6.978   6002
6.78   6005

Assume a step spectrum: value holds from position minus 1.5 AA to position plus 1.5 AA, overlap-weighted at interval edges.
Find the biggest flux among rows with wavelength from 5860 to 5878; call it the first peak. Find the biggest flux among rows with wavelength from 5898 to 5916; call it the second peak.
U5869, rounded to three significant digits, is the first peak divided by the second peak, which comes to 1.10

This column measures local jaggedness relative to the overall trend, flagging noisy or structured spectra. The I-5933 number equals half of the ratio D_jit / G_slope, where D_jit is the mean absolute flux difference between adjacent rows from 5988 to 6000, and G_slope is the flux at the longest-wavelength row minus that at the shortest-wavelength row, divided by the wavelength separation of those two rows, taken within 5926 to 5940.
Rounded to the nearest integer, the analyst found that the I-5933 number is 8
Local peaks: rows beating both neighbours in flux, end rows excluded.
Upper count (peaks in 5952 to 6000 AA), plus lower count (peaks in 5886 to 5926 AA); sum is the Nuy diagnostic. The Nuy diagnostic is 7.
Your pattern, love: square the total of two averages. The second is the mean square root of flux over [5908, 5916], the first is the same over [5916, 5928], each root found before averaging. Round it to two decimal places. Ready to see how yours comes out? 25.71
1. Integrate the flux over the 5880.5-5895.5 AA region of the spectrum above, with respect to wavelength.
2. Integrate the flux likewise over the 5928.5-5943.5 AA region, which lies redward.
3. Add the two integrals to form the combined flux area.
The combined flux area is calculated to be 192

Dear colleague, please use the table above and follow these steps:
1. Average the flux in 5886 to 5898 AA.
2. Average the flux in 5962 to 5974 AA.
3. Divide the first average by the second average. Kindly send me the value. 0.94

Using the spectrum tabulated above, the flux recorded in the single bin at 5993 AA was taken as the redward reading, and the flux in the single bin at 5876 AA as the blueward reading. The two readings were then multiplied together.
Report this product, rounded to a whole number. 52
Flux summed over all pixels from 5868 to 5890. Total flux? 49.3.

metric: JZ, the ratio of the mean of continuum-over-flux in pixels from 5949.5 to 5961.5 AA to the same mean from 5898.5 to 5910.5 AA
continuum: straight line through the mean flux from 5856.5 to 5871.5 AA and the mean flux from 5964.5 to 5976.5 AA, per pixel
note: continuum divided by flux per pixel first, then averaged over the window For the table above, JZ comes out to 1.00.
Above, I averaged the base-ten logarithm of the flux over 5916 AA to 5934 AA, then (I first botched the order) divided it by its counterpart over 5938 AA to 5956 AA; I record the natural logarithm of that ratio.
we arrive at -0.007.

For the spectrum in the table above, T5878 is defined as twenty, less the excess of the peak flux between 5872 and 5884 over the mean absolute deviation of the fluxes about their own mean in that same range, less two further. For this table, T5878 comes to 10.9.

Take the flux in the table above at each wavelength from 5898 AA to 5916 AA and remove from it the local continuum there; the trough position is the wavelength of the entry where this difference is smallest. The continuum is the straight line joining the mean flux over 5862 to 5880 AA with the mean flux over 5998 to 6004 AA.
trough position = 5909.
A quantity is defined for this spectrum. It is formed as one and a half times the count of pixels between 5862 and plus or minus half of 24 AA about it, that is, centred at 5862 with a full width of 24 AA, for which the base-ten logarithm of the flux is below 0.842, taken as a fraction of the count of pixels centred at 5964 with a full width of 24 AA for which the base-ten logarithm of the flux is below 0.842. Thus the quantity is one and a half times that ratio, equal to 0.86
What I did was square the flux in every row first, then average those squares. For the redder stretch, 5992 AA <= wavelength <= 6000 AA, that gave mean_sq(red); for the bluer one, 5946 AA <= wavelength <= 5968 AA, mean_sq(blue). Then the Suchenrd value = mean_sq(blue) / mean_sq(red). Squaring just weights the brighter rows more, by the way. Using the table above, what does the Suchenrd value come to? 0.76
